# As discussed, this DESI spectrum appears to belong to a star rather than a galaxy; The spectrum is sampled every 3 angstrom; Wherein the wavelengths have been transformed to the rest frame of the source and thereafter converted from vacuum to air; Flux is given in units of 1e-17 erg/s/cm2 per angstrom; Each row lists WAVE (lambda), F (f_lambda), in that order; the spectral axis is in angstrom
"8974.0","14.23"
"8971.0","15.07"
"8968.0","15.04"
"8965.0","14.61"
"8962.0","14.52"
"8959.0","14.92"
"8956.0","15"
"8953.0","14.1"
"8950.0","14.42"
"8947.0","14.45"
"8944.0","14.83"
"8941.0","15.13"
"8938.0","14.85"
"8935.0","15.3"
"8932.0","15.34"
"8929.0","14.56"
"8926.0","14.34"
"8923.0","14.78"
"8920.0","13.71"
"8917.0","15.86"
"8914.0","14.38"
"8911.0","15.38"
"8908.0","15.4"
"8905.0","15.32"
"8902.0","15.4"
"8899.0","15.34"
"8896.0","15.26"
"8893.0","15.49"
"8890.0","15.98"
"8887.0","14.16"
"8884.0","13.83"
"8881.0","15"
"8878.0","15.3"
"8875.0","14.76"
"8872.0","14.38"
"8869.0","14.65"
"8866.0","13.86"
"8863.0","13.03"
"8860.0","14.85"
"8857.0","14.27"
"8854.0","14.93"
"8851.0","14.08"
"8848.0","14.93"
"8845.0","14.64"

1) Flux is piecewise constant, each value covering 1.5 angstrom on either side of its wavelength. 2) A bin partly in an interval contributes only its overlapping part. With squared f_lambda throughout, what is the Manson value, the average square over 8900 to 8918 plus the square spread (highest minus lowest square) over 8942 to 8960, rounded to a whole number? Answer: 260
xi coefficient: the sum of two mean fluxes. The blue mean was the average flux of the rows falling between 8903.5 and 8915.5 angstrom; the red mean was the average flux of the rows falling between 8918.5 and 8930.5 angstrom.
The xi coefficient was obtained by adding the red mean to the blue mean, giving 29.5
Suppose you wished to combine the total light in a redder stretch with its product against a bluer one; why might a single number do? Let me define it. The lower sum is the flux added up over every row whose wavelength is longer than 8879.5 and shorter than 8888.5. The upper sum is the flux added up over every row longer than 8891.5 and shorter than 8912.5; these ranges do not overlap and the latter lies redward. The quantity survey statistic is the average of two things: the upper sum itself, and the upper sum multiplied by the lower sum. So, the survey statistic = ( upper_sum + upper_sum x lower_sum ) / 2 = 2366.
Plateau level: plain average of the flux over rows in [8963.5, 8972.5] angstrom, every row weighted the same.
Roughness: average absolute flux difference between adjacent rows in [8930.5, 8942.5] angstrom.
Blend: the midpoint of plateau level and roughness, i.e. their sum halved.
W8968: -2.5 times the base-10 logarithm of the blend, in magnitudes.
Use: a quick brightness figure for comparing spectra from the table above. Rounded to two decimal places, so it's -2.20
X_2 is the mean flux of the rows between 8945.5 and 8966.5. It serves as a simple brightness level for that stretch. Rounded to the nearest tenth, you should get 14.6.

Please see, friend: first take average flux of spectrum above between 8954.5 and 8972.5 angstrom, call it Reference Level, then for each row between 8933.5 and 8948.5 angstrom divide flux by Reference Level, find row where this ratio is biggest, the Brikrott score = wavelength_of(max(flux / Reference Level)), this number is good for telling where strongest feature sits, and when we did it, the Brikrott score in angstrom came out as 8935.0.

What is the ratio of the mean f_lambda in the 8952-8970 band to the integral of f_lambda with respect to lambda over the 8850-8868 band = 0.058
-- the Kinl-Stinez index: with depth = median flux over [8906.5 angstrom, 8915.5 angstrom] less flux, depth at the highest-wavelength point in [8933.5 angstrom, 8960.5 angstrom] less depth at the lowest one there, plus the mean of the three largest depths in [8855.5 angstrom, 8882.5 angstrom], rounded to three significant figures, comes 2.04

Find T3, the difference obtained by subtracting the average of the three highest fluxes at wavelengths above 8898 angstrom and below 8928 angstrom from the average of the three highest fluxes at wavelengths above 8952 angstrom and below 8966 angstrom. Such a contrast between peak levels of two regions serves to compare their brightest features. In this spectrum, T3 -0.7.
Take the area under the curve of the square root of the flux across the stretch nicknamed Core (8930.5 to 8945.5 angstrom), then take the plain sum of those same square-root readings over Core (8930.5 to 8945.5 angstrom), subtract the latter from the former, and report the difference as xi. 38.8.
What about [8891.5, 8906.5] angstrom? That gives 39.2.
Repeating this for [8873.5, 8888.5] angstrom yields 38.2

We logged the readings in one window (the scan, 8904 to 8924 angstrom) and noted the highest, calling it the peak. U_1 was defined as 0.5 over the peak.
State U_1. 0.0315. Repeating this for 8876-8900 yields 0.0313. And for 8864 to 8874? 0.0341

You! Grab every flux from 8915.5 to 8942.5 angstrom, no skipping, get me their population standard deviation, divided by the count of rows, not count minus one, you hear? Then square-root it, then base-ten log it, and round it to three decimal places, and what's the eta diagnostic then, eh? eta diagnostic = -0.113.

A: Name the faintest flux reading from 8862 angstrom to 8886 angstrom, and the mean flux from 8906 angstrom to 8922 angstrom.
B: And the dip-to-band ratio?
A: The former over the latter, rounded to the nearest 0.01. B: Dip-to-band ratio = 0.87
